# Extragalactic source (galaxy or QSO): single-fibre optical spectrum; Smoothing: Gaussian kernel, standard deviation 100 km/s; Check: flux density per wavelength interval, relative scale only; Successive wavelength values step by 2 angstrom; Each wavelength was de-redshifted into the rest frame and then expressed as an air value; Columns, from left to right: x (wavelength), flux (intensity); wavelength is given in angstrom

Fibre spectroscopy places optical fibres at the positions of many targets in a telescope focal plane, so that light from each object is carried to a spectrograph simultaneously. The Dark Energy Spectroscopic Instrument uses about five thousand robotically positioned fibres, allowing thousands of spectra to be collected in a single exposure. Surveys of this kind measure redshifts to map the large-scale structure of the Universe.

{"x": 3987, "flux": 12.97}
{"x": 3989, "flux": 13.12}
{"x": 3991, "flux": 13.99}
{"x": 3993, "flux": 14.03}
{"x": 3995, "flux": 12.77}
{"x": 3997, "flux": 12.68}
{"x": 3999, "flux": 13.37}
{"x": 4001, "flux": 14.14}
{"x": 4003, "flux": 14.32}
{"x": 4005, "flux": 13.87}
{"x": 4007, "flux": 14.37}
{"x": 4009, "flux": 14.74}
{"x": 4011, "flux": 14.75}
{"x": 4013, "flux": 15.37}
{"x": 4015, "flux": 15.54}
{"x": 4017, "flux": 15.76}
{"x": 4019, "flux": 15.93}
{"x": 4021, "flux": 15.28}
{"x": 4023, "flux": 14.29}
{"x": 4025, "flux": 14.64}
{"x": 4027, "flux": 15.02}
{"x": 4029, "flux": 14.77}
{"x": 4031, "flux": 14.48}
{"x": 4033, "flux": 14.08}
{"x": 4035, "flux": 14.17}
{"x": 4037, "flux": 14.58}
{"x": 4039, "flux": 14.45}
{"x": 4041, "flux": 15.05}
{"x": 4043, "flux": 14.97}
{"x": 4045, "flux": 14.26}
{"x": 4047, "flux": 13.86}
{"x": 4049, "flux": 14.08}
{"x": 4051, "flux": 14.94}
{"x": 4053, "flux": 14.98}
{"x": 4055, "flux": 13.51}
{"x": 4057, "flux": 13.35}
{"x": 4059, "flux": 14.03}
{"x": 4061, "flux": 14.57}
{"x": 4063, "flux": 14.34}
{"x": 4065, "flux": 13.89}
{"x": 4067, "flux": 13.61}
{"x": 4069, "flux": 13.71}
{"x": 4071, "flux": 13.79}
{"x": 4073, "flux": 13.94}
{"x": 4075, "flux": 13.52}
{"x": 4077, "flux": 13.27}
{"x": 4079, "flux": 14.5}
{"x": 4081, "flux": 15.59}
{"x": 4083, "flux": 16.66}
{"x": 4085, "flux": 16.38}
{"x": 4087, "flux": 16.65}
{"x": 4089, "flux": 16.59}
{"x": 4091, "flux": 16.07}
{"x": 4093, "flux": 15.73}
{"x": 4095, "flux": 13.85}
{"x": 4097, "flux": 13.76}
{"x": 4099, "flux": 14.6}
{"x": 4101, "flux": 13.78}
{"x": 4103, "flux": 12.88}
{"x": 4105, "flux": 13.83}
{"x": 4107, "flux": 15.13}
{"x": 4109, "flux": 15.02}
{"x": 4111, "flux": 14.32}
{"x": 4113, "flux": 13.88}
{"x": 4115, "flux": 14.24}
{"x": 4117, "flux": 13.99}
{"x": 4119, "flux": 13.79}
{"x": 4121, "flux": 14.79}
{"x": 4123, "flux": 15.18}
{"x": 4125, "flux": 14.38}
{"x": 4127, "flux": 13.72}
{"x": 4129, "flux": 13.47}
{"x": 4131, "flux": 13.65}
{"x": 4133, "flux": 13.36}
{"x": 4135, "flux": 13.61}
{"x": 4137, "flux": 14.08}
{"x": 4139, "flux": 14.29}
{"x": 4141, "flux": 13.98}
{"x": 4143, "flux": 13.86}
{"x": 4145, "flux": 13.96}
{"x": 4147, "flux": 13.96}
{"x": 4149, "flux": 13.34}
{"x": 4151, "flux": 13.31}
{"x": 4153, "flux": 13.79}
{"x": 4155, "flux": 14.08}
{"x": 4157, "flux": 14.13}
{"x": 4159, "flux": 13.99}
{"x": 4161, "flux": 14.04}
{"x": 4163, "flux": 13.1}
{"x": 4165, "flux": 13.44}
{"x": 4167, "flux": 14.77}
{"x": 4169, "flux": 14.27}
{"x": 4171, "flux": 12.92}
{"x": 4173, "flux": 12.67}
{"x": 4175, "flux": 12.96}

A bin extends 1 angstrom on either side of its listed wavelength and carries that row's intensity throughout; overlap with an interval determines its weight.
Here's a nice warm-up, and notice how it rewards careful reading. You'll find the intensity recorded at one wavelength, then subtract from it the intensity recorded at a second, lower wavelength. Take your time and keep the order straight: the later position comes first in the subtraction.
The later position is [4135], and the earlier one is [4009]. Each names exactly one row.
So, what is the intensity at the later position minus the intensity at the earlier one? -1.1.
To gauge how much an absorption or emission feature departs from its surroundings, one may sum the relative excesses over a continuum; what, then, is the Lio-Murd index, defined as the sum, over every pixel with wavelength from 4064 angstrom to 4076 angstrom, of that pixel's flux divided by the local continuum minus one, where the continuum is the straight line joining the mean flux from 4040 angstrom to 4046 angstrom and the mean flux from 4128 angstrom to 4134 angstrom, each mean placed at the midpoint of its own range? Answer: -0.3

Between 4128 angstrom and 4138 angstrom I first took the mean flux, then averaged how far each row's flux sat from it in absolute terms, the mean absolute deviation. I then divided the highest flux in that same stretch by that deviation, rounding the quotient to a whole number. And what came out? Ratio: 76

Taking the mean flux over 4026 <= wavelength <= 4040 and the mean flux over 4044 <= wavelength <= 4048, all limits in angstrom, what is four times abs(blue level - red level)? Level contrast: 1.8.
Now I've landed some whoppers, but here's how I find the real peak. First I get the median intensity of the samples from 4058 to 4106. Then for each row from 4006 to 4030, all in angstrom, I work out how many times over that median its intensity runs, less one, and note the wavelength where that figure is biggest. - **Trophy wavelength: 4019 angstrom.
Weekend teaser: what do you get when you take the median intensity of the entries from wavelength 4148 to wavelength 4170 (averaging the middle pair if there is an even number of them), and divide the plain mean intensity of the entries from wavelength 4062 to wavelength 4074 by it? 0.99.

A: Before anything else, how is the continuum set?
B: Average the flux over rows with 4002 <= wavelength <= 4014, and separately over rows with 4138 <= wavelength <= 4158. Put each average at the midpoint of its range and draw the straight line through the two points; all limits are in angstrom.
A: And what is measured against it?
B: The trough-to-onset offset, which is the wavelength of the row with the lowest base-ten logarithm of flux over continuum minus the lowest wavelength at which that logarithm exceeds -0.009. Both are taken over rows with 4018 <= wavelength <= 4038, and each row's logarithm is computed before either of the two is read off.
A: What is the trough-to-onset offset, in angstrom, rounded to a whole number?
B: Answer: 14 angstrom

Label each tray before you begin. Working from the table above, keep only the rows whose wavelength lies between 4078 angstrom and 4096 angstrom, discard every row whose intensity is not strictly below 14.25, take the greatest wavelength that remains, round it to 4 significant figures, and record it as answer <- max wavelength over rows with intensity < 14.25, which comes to 4095 angstrom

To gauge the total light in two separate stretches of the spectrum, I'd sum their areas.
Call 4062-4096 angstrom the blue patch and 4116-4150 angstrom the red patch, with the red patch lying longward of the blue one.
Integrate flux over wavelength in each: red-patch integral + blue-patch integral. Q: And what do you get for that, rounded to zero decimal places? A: 979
